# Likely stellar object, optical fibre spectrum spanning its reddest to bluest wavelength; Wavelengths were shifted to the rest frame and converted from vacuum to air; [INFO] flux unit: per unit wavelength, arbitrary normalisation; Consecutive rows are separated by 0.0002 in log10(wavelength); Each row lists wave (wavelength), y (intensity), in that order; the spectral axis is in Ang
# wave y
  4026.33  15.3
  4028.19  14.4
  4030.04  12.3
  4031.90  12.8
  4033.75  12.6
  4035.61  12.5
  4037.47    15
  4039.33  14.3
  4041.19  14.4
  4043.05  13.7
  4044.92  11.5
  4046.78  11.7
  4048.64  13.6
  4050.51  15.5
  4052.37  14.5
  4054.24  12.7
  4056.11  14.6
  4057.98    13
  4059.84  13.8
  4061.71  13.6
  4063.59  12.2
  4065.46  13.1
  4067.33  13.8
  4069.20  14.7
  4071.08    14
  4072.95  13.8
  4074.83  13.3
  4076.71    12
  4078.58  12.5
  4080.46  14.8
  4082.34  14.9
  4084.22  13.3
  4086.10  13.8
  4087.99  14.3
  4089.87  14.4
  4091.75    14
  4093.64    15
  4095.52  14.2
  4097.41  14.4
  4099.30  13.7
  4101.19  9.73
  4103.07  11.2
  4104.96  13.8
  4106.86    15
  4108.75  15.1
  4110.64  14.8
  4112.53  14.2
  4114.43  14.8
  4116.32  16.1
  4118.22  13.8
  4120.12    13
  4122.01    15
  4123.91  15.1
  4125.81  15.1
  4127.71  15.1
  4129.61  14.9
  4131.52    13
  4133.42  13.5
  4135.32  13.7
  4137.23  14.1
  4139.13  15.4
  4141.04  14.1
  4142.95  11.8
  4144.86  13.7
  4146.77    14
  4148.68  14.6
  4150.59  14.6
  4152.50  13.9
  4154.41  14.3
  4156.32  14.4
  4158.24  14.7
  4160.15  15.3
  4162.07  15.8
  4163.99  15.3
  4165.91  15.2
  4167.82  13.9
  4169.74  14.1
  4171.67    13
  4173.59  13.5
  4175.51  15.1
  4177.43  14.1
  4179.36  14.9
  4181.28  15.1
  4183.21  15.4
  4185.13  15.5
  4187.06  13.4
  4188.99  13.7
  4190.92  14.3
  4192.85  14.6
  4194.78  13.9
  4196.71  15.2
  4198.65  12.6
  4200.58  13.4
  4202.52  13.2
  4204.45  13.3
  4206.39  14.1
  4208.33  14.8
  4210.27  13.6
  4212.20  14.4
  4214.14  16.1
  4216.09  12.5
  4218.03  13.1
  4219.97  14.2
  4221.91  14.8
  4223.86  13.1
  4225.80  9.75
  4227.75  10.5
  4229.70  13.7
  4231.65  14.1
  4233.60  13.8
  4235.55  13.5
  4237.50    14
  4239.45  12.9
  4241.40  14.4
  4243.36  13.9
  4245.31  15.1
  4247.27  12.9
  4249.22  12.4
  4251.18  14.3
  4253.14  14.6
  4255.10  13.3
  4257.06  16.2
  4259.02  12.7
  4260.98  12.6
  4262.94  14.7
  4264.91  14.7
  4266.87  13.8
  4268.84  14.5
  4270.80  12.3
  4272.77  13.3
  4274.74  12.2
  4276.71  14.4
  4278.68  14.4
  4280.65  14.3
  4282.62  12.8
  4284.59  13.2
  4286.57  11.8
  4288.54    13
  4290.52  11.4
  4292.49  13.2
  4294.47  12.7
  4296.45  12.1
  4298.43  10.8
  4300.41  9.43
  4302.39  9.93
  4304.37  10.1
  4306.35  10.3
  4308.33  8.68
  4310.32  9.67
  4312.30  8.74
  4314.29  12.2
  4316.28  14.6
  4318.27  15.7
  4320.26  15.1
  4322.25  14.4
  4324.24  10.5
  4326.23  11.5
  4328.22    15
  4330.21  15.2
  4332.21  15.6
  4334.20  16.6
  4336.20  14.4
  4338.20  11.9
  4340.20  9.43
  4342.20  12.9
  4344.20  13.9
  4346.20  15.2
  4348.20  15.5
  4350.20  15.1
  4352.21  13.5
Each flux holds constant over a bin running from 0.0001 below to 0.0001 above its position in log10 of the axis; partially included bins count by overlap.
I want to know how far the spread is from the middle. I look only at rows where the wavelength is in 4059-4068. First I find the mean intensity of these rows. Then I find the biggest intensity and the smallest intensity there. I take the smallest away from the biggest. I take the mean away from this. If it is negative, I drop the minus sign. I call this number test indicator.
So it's 11.7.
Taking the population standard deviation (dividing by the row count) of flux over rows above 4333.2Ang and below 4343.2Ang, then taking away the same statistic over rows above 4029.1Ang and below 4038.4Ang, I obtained 1.4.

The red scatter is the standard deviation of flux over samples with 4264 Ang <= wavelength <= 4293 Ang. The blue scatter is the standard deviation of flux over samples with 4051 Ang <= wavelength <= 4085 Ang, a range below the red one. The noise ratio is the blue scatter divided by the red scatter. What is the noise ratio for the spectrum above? 0.86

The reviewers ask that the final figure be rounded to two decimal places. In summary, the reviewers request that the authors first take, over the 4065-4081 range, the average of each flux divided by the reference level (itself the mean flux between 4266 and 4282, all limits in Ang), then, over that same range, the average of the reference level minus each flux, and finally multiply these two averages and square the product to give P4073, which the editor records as 0.01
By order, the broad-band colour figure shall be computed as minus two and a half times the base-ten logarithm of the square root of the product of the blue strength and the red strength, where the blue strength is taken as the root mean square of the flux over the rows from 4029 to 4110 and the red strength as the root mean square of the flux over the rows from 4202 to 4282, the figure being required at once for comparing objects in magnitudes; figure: -2.84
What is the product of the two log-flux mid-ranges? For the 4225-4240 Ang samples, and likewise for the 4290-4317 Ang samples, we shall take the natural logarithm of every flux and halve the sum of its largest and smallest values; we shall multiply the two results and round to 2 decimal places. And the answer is 5.96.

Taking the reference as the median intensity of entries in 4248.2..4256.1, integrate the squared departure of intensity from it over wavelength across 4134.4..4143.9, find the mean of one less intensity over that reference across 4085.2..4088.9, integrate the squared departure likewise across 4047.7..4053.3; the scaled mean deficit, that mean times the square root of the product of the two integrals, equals -0.16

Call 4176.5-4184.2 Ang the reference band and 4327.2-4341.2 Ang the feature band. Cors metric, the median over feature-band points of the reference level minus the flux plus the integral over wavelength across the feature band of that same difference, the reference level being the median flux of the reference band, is 14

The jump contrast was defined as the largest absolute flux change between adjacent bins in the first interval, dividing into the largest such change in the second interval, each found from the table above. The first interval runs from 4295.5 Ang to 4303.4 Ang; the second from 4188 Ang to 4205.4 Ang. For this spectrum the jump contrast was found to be 1.9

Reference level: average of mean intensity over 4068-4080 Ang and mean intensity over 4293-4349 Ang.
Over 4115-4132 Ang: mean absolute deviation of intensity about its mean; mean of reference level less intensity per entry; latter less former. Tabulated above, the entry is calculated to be -2.5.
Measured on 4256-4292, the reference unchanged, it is -1.5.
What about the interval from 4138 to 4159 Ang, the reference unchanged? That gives -1.7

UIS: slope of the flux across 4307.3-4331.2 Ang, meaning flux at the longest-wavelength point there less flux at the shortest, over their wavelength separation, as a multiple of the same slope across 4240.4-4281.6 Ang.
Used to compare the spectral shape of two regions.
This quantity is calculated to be -117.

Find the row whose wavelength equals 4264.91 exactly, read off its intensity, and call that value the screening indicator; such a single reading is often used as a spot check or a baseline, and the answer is 14.7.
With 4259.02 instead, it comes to 12.7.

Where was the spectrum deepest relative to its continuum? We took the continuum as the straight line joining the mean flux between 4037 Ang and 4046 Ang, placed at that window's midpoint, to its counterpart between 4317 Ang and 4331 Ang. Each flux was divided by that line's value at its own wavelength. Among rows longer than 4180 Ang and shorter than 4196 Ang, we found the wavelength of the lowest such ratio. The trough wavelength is 4187.06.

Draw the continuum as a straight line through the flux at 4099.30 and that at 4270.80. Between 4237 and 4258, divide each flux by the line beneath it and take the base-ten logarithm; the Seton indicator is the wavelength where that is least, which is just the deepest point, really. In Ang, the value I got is 4249.22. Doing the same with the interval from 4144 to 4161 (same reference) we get 4144.86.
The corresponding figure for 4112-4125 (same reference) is 4120.12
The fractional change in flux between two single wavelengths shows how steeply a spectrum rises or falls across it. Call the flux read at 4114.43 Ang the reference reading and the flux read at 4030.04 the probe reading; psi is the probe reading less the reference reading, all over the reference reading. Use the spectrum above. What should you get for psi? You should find -0.17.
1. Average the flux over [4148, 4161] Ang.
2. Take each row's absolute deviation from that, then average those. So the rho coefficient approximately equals 0.3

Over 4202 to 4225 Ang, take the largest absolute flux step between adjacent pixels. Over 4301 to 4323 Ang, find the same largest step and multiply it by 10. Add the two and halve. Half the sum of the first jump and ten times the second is 19.1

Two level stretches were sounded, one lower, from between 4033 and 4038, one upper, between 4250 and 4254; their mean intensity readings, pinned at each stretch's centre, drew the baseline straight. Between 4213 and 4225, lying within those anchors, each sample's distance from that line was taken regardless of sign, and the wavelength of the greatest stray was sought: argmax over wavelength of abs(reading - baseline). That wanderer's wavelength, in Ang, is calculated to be 4214.14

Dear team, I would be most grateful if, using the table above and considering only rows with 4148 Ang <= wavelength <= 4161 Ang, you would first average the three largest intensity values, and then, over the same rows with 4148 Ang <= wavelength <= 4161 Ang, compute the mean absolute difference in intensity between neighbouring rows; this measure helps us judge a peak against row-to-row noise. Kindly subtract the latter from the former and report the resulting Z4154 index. 14.5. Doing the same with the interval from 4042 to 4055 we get 13.1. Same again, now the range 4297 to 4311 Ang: 9.6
